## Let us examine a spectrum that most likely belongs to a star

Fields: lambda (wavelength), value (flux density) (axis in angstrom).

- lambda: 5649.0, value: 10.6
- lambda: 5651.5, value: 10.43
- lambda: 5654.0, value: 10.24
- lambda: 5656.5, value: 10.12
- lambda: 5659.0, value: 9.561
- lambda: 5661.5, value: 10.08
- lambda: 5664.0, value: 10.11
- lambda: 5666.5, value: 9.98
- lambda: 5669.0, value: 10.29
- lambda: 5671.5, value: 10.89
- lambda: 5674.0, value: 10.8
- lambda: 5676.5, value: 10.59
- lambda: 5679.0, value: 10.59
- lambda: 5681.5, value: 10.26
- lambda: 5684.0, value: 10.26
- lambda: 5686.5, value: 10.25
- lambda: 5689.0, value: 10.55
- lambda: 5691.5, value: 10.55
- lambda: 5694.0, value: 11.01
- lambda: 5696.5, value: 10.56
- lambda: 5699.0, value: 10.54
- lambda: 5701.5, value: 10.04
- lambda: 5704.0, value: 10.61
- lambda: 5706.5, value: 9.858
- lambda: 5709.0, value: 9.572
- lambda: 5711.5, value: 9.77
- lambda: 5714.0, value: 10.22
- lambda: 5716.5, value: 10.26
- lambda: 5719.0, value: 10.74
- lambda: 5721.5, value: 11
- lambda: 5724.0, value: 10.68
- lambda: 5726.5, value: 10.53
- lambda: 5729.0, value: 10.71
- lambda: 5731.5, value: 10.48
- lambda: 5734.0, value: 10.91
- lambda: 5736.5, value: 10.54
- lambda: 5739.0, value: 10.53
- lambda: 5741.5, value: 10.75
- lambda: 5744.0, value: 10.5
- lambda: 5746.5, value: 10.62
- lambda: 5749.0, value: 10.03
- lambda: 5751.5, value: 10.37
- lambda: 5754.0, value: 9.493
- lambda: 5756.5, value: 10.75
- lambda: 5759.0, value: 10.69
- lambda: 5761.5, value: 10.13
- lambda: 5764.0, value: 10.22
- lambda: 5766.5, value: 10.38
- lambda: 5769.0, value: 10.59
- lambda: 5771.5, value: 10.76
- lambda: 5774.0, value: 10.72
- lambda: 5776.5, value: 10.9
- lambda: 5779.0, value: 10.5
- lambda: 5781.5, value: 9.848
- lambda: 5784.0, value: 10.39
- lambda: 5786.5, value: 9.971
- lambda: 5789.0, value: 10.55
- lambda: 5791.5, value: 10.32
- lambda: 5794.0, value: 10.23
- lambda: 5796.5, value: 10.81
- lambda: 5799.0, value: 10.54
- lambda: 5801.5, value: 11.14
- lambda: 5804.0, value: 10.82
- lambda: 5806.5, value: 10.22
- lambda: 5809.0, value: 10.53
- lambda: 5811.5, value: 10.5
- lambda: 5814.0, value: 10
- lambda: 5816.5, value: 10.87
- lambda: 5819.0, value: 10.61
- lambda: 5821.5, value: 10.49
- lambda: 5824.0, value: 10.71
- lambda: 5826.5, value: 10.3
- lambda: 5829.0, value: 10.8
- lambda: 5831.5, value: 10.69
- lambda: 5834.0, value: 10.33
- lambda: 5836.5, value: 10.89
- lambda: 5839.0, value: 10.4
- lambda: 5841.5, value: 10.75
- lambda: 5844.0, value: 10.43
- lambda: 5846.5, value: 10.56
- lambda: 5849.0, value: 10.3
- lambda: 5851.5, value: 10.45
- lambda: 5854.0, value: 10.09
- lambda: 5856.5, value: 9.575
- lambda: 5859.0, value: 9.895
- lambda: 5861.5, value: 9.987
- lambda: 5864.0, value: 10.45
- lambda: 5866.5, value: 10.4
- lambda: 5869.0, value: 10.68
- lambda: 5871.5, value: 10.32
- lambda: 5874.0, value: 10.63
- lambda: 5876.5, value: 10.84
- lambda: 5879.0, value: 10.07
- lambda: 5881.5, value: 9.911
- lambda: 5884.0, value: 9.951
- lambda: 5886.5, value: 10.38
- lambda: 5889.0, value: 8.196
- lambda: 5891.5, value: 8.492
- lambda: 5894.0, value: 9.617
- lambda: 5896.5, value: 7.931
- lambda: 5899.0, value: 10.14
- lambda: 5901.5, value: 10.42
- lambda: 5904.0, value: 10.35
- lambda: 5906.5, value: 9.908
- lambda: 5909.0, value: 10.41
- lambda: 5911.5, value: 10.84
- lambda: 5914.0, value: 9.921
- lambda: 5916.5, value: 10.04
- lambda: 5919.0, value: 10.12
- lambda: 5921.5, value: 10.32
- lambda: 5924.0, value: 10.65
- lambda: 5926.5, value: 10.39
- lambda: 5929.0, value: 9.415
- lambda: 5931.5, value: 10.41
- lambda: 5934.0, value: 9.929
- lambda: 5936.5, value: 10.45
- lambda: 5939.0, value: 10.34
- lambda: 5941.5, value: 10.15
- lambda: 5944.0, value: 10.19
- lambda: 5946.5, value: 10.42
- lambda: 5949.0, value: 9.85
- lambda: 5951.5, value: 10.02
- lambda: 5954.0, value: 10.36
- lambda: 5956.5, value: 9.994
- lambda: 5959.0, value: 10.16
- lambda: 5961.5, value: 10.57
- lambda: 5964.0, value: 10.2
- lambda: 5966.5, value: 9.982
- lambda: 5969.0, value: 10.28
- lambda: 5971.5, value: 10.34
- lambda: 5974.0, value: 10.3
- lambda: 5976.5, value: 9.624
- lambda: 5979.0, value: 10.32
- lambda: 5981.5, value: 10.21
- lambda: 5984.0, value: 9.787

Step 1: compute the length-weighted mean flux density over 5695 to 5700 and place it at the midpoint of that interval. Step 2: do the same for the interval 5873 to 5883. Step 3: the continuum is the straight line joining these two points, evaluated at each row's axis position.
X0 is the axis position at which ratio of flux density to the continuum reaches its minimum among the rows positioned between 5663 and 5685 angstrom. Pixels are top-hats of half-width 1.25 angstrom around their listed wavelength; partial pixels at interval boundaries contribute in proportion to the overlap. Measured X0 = 5666.5 angstrom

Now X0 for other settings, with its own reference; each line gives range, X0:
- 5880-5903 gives 5896.5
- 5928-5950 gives 5929.0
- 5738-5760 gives 5754.0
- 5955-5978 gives 5976.5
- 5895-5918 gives 5896.5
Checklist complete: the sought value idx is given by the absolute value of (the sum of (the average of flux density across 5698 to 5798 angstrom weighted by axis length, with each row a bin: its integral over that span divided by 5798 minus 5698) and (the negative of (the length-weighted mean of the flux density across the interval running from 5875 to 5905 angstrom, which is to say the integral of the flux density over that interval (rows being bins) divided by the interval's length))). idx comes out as 0.72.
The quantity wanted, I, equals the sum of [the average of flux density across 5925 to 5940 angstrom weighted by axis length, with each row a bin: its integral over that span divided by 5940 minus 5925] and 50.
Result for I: 60.2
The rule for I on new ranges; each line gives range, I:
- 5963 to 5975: 60.2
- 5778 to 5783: 60.2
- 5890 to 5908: 59.5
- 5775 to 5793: 60.4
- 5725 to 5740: 60.6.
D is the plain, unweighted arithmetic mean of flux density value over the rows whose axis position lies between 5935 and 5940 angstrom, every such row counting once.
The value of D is 10.4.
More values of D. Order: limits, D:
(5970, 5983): 10.2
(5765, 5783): 10.5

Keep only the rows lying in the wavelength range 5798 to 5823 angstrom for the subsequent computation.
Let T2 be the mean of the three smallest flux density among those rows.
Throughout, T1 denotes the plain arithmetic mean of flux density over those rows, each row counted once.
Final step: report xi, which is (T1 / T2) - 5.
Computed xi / -3.97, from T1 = 10.6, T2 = 10.2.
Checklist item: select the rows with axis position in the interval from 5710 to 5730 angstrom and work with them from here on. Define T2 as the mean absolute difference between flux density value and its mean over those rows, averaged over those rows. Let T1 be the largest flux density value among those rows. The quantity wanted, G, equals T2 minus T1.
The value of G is -10.70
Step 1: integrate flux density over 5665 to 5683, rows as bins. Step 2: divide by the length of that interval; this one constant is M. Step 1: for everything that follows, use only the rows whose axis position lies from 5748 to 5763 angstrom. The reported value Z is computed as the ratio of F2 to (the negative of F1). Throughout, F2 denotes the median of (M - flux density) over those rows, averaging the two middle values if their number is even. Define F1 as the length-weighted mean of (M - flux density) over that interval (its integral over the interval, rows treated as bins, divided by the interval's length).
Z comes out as -1.0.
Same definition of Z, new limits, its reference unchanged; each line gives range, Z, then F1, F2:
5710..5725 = -0.1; 0.05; 0.01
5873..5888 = -1.1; 0.22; 0.25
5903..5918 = -1.2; 0.24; 0.28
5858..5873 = -0.7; 0.18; 0.12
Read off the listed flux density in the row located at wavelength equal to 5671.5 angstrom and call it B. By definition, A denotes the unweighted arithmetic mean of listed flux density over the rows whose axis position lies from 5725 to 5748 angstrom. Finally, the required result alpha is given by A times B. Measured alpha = 116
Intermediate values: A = 10.6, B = 10.89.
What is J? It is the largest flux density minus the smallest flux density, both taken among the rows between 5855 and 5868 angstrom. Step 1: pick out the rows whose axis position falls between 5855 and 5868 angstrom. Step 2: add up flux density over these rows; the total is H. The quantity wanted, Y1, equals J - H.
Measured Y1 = -49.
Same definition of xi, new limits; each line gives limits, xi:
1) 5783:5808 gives -3.96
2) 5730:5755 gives -3.95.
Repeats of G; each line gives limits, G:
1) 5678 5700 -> -10.84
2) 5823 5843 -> -10.69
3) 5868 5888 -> -10.56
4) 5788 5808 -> -10.88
